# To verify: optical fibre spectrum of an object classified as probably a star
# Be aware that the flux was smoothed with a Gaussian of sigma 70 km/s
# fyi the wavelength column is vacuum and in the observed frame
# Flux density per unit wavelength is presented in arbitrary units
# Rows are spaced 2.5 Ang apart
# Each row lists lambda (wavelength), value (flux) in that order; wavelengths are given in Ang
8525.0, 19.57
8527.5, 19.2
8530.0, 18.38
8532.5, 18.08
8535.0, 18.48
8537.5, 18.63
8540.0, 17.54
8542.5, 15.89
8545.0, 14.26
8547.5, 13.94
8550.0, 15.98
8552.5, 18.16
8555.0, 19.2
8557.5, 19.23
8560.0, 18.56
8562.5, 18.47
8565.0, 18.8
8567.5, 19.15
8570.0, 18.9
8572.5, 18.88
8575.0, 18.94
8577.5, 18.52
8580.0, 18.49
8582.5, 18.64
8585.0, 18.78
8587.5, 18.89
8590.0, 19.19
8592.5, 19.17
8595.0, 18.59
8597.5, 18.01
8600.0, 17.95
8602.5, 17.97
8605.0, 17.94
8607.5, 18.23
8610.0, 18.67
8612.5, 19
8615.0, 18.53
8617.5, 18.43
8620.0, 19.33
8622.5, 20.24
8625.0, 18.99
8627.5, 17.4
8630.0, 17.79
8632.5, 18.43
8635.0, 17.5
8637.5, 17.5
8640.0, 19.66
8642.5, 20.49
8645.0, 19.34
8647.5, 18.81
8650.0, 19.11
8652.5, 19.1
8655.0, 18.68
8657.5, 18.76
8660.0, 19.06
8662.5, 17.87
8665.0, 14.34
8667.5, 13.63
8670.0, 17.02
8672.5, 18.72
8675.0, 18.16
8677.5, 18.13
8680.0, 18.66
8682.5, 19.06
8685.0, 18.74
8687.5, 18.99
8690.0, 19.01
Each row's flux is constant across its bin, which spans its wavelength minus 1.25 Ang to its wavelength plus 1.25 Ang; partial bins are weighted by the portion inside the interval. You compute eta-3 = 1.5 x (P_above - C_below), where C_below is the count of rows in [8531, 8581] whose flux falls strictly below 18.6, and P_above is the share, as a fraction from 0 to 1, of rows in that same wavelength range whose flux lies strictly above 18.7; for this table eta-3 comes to -17.5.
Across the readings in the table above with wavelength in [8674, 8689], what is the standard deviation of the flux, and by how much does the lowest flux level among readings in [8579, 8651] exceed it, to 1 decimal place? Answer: 17.0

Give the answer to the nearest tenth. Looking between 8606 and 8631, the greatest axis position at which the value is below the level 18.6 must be 8630.0 Ang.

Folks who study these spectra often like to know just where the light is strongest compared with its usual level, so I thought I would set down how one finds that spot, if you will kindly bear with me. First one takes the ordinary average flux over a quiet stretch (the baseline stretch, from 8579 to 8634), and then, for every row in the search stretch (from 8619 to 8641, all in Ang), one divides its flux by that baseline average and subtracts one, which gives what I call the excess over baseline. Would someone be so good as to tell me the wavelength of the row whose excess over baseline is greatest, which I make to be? 8622.5 Ang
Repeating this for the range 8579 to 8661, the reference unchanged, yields 8642.5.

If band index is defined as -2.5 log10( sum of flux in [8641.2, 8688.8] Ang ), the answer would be -6.35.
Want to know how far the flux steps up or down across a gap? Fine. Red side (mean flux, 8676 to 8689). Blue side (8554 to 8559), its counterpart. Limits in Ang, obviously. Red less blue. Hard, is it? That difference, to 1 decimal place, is -0.5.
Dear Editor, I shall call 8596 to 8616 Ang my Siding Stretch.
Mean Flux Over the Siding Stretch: 18.3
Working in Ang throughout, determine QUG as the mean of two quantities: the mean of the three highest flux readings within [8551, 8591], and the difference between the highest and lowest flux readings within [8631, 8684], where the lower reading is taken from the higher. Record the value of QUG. 13.0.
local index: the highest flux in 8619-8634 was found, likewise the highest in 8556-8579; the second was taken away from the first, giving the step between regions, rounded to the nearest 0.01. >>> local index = 1.01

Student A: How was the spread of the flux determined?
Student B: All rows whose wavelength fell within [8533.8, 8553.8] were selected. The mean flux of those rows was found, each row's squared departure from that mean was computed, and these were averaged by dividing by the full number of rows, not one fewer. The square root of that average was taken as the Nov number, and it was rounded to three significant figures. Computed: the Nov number 1.75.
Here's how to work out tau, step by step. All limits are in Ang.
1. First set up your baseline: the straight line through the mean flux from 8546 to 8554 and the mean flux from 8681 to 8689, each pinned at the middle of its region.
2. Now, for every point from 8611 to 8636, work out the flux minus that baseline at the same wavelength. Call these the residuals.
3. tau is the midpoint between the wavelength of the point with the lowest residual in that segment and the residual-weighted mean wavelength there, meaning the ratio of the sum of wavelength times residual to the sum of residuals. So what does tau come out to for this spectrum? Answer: 8627.2 Ang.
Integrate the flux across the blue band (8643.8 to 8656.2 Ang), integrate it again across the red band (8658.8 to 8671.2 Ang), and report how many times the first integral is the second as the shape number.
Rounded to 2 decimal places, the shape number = 1.16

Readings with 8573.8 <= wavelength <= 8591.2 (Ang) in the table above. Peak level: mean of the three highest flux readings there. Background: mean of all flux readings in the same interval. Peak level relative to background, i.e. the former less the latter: 0.23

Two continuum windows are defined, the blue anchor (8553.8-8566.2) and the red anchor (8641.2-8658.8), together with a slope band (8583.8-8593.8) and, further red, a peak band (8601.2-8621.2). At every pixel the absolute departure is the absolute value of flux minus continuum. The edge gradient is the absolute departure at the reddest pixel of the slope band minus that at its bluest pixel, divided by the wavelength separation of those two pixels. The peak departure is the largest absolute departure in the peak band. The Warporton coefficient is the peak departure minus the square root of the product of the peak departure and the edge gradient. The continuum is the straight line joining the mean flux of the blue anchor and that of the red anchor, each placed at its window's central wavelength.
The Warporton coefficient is 1.01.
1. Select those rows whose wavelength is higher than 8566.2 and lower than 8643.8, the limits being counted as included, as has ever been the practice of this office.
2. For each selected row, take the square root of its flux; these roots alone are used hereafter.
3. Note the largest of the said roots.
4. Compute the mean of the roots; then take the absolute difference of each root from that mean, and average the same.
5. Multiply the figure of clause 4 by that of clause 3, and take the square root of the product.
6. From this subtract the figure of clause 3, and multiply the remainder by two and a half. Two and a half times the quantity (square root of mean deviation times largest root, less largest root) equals -9.98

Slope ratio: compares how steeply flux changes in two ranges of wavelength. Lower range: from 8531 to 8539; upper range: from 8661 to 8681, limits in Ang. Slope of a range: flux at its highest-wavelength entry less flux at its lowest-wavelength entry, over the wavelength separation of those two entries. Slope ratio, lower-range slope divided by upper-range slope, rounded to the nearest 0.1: 2.4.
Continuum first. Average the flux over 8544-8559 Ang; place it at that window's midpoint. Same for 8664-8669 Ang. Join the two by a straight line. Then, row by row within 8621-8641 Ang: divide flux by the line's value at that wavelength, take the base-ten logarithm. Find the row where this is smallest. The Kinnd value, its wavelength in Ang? 8627.5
